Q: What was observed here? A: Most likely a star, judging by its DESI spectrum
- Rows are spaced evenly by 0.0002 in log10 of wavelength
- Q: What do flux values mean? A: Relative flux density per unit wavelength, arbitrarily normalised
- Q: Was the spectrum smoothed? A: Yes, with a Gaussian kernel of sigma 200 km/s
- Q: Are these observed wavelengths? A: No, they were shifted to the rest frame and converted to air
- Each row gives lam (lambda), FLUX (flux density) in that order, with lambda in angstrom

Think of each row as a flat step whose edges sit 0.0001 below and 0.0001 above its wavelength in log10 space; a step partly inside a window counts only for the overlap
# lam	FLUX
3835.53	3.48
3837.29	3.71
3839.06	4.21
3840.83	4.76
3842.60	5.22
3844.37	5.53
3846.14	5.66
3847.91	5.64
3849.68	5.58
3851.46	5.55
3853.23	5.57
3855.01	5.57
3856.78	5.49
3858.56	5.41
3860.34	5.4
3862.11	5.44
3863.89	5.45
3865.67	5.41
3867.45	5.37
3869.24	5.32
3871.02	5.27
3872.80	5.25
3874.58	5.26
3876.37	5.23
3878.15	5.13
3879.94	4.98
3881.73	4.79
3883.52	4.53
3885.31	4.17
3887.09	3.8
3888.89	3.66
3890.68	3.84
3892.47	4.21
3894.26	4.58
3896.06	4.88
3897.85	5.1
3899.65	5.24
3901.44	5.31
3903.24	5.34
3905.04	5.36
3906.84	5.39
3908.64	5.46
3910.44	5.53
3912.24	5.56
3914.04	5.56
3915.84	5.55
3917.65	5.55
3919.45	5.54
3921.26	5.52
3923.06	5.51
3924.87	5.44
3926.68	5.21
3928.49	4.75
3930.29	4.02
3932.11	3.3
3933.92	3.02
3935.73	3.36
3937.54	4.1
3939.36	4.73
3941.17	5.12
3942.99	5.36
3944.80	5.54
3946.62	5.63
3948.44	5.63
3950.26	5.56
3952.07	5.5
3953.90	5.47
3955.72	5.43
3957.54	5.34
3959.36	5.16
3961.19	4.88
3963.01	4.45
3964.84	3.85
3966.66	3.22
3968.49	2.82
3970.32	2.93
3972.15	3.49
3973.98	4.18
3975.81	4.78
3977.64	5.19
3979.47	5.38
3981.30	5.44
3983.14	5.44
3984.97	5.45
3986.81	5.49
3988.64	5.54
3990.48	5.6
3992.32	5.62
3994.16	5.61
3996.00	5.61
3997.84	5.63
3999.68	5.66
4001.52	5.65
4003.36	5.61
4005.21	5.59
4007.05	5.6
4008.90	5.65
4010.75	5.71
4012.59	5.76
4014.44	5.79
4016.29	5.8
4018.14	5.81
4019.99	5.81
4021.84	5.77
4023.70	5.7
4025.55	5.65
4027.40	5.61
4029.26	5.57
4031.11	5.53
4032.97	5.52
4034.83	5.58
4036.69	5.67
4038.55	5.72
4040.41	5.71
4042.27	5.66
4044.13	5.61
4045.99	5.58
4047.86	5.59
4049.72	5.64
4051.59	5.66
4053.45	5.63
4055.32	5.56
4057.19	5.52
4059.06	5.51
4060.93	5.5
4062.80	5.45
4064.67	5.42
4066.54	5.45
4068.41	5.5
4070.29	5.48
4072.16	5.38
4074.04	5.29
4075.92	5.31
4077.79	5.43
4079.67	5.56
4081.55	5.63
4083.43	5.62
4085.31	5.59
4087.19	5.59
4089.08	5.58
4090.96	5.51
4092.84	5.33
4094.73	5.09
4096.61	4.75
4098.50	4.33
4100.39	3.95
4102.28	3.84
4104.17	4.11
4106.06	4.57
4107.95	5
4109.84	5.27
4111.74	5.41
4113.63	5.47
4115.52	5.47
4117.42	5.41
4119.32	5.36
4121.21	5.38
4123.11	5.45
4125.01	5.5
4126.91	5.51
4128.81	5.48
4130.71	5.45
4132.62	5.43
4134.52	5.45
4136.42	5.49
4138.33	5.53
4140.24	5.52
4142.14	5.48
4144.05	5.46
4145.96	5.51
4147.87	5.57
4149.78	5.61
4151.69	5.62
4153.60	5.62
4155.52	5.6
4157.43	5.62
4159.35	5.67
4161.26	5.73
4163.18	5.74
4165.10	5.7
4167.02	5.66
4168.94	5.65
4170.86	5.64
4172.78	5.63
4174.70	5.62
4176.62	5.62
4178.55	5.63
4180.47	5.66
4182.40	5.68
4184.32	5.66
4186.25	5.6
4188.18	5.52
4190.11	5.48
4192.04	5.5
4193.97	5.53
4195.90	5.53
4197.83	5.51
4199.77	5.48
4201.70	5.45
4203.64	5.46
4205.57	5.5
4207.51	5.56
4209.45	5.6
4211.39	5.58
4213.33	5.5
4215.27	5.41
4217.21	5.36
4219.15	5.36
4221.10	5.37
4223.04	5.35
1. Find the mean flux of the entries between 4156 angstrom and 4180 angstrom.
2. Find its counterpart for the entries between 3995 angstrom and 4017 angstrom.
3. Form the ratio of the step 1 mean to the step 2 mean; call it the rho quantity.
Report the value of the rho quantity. 1.00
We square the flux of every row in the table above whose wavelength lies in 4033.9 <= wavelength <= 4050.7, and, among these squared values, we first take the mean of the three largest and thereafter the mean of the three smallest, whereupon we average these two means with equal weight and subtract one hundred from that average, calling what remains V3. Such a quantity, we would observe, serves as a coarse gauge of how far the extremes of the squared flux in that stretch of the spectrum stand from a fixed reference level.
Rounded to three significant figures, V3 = -68.2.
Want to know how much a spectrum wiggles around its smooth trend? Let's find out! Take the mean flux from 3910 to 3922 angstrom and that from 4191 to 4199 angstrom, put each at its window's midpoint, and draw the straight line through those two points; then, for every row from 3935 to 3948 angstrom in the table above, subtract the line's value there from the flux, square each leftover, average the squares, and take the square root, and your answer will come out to 1.05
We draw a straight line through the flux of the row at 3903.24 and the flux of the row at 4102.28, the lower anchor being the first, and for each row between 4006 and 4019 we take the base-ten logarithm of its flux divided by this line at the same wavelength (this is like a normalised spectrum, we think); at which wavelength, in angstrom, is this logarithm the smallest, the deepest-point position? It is 4007.05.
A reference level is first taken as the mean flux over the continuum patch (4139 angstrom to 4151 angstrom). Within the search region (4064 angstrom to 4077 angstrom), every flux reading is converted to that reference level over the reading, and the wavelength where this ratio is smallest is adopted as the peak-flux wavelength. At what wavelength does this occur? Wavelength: 4068.41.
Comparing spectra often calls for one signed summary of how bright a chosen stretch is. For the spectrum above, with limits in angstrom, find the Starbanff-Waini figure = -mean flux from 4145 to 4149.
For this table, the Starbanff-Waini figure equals -5.54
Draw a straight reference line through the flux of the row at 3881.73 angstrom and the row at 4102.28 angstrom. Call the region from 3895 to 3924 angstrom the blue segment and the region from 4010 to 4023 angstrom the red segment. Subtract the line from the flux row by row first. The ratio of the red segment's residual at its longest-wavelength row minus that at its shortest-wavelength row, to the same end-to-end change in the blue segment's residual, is 0.1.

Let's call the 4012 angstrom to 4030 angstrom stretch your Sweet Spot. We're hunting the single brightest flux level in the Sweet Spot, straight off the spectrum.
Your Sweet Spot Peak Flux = 5.81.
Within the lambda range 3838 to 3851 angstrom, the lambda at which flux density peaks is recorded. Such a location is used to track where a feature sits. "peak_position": 3846.14 angstrom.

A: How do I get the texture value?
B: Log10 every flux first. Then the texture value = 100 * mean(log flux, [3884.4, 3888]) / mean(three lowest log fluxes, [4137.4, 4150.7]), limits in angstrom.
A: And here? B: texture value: 81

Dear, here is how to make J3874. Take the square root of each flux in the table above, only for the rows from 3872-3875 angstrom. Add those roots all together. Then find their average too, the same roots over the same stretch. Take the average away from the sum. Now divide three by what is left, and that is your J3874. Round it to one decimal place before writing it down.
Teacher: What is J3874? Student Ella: 1.3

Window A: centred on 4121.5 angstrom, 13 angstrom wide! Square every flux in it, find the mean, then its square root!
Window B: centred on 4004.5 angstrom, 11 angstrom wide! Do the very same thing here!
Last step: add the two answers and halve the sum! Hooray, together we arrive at 5.53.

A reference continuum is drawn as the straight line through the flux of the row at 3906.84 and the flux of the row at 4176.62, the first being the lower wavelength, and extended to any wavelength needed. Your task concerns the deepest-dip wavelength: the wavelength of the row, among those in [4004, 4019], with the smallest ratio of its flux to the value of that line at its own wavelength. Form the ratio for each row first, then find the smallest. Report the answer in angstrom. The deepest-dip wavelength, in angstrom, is 4005.21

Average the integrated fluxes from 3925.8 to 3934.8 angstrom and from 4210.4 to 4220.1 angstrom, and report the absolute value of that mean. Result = 45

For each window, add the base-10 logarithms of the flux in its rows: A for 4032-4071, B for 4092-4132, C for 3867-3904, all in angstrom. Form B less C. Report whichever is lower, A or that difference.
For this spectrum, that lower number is 0.4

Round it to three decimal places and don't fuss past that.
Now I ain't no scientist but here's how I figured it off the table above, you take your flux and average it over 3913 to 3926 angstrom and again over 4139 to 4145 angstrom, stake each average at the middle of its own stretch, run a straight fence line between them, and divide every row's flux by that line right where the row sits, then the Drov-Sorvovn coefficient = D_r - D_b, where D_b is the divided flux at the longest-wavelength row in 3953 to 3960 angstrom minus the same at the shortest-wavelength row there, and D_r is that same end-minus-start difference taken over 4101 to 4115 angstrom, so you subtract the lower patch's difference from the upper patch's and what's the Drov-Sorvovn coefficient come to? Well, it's 0.353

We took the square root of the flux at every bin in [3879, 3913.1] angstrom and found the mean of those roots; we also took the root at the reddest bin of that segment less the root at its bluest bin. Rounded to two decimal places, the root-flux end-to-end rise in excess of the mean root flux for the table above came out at -2.07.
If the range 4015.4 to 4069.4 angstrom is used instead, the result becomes -2.43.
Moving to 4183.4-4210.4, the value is -2.36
